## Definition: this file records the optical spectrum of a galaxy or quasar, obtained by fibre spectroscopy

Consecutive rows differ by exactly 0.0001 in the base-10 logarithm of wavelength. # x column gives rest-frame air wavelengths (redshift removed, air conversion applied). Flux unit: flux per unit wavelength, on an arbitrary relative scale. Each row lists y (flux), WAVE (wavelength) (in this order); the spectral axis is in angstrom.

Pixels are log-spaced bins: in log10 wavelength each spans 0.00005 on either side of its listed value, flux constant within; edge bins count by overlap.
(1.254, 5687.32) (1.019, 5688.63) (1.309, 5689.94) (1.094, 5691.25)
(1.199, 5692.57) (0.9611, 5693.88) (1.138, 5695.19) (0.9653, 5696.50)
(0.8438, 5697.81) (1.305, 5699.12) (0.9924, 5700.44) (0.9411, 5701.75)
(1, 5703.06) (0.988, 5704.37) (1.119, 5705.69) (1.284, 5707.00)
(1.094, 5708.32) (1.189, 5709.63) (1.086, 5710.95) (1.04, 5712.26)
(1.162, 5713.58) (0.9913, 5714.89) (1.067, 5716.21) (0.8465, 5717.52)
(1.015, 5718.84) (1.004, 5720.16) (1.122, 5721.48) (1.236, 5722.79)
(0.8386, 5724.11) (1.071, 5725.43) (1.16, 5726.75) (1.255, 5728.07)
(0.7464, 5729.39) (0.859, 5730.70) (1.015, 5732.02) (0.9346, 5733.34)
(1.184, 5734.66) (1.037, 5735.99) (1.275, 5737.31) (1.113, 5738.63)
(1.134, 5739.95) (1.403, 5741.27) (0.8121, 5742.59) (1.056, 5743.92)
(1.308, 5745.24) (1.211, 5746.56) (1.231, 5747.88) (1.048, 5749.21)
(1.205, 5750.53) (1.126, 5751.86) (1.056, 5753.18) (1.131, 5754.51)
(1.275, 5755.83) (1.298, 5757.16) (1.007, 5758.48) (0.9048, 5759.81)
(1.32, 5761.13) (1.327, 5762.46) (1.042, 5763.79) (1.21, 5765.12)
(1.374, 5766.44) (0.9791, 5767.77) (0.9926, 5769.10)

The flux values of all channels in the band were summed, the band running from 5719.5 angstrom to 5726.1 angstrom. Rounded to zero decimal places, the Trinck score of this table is 5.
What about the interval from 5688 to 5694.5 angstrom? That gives 6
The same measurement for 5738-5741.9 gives 4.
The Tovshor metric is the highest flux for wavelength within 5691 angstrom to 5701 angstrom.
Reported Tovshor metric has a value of 1.305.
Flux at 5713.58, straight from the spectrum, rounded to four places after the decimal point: 1.1620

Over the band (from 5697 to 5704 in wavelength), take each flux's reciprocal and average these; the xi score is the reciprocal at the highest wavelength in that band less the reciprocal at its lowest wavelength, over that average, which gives -0.18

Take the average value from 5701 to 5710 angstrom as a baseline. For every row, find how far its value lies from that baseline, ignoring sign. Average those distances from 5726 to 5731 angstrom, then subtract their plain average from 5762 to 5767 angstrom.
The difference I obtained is 0.03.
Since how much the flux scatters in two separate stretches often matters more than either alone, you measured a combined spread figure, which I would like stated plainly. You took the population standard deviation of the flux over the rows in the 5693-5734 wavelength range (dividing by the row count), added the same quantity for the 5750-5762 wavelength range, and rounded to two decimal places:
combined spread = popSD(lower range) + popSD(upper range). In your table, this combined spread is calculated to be 0.27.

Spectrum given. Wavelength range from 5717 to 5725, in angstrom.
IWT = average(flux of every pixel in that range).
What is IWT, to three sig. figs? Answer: 1.01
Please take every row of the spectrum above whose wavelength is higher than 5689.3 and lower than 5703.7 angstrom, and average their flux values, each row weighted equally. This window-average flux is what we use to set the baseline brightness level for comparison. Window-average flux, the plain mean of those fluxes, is 1.07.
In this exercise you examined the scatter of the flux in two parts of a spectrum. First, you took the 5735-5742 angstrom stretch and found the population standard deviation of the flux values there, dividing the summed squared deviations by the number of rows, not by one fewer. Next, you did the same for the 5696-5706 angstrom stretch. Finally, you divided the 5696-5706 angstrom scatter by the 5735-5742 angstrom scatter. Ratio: 1.0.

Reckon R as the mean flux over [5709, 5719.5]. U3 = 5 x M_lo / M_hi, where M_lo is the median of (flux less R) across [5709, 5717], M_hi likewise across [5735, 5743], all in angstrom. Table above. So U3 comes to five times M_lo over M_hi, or 1.8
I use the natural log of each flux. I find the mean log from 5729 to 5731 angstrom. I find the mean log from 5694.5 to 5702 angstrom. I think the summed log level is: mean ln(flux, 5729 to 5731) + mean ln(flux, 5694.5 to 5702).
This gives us -0.20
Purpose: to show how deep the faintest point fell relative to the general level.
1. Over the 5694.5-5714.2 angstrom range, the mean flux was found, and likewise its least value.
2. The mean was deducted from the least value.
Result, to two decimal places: -0.23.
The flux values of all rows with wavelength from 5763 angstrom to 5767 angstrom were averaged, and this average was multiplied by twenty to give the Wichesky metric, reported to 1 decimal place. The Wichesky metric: 24.2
